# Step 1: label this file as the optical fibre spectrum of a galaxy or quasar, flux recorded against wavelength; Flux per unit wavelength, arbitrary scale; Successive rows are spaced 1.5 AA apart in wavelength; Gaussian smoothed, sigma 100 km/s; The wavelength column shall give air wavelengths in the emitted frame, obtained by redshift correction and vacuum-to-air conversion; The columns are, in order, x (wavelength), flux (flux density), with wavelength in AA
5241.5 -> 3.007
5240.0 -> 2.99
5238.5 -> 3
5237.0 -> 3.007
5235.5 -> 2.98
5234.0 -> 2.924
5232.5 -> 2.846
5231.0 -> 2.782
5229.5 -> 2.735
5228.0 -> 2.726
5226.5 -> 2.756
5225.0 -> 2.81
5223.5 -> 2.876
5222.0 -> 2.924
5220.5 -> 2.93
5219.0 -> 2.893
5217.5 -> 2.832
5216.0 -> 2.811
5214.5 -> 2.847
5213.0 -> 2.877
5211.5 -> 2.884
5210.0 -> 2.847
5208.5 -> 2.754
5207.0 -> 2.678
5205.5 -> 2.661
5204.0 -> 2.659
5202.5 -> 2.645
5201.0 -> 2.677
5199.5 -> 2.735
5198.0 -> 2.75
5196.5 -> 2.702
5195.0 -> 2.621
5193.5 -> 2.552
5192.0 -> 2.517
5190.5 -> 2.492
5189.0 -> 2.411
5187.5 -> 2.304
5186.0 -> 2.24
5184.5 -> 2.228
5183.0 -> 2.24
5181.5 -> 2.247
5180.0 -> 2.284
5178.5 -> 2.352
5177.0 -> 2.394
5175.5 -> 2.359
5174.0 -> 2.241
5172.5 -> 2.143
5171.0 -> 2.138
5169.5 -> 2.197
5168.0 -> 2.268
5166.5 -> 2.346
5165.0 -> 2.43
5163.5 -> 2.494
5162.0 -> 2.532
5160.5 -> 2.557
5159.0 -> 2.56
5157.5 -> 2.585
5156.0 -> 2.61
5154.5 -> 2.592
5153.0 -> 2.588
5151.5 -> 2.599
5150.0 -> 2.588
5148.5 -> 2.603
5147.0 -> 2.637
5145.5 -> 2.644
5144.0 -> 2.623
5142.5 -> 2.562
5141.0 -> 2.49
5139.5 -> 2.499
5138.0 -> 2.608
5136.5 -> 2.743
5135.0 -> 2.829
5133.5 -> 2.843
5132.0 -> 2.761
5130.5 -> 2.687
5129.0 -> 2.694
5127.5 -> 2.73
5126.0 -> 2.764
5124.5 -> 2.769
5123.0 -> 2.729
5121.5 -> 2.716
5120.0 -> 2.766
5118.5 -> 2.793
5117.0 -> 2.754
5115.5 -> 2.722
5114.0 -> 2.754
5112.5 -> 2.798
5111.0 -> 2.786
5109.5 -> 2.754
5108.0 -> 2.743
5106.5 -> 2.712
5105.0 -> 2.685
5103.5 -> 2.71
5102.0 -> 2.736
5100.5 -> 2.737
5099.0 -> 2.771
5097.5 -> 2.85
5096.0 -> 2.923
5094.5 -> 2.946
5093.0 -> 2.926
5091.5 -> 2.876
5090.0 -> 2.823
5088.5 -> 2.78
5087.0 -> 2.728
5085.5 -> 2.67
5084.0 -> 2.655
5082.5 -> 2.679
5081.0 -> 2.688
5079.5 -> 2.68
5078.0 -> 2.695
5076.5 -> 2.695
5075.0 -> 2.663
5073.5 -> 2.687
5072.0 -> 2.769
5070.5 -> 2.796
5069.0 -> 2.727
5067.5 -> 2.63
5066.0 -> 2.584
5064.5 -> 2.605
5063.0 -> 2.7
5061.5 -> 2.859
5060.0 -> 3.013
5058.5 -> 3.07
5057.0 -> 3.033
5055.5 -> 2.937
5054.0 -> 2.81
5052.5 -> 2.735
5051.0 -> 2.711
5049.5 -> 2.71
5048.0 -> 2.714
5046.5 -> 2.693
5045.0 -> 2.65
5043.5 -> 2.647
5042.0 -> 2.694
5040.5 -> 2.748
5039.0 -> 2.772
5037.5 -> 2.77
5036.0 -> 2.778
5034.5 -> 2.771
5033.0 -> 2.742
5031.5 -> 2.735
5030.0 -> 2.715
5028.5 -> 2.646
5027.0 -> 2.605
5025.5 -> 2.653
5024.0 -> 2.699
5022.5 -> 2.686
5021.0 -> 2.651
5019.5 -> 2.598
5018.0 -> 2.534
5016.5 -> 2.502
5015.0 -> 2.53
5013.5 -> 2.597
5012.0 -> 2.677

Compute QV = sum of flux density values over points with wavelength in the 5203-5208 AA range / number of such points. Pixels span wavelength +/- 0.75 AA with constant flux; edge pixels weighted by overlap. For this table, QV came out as 2.67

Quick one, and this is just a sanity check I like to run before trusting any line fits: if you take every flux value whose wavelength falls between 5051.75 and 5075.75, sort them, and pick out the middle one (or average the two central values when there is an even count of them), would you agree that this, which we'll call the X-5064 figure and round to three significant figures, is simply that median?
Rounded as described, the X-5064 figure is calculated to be 2.75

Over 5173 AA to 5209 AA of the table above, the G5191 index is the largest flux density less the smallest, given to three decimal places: 0.526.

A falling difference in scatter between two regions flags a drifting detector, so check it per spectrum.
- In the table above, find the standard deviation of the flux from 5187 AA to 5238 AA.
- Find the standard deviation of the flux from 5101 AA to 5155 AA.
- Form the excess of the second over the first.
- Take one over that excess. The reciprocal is -14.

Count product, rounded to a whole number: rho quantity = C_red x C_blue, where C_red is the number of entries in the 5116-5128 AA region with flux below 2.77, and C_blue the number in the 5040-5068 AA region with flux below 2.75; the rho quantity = 91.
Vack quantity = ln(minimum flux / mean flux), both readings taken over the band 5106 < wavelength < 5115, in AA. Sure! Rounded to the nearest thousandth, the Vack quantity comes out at -0.017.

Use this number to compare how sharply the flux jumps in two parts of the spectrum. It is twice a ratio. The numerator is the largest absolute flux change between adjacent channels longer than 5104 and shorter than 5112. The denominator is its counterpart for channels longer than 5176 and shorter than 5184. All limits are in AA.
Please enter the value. 0.9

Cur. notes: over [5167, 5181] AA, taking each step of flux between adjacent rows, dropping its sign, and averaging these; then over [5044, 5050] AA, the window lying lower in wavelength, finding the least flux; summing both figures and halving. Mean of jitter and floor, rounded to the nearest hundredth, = 1.36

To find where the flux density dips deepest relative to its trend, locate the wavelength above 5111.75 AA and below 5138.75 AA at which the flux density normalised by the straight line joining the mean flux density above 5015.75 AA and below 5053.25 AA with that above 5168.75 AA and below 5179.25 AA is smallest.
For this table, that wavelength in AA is 5138.0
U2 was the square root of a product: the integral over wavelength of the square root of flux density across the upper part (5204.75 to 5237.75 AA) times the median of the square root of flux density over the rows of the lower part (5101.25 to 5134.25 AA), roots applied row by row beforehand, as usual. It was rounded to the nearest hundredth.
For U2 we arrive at 9.60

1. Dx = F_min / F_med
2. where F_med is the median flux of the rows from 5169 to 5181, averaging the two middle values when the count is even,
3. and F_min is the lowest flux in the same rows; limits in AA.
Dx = 0.945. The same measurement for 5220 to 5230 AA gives 0.970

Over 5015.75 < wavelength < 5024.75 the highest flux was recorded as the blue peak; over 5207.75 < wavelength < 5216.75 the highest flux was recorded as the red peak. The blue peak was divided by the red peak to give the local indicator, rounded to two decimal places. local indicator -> 0.94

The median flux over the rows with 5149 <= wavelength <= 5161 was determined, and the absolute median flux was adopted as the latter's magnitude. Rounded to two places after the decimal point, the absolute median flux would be 2.59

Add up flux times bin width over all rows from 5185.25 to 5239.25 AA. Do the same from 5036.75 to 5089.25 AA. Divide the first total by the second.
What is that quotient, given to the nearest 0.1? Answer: 1.0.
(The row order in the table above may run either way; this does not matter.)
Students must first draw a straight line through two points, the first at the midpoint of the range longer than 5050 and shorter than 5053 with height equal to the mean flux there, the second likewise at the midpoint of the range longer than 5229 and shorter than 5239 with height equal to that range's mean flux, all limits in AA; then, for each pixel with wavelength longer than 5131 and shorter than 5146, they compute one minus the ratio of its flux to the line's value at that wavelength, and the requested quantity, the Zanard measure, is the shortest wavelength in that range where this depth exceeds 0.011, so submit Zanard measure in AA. 5132.0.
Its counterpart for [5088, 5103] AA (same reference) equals 5100.5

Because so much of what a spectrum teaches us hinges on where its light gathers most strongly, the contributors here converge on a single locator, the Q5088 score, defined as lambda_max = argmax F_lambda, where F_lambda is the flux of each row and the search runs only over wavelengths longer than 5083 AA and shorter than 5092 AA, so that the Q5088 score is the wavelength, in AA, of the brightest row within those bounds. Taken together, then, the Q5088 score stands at 5091.5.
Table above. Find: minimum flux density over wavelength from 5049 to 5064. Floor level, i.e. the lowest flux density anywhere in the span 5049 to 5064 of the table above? 2.7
